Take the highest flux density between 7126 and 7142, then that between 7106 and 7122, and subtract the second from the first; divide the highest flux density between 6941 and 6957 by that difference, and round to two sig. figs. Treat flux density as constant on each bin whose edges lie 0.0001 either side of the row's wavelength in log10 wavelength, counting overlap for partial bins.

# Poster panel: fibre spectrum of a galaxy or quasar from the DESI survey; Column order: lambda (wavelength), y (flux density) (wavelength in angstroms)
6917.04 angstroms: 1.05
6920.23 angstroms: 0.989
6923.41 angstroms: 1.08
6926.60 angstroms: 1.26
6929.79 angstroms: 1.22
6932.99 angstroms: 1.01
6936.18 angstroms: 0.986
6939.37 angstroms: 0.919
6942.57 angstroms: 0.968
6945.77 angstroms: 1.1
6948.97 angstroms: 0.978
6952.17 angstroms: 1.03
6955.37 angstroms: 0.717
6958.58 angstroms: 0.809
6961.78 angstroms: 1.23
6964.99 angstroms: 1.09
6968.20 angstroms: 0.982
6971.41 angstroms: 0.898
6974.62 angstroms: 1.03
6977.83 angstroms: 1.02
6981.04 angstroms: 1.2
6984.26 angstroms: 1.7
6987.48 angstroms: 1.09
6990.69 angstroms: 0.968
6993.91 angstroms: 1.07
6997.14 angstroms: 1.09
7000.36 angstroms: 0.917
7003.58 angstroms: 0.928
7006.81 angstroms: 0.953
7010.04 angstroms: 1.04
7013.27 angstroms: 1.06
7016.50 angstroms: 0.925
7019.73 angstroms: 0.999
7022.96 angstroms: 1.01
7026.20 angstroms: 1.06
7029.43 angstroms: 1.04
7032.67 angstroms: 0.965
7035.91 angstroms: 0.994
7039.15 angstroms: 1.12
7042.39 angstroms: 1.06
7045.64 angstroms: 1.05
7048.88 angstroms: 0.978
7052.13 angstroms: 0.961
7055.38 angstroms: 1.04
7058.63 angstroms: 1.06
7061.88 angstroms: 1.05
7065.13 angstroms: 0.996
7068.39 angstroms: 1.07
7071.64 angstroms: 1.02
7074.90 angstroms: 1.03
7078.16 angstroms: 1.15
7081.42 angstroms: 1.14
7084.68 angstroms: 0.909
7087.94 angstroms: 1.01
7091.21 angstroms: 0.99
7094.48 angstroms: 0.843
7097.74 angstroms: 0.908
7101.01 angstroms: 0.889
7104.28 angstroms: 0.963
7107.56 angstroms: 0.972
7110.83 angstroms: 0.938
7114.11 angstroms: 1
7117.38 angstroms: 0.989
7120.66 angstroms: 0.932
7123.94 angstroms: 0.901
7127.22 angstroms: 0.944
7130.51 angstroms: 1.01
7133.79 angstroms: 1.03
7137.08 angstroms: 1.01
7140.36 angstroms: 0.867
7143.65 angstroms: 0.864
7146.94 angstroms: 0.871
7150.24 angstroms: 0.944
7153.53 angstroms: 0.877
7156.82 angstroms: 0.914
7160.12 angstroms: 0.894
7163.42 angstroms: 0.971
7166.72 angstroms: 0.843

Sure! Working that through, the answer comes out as 37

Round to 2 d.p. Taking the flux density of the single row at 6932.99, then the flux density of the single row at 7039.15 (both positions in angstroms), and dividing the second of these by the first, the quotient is 1.11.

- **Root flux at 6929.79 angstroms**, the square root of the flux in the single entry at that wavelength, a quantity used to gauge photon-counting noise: 1.10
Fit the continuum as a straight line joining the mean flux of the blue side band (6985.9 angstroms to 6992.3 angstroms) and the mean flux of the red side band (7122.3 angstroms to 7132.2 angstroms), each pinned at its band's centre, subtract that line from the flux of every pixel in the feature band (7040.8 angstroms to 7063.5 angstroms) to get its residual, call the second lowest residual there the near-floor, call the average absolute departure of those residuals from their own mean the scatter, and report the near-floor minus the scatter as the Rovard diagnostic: -0.05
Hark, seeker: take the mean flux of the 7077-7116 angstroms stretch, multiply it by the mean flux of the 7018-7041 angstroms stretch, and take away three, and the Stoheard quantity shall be -2.00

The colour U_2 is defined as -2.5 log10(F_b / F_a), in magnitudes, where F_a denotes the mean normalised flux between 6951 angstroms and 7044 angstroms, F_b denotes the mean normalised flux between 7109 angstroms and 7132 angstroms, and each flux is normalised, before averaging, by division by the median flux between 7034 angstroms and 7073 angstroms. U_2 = 0.082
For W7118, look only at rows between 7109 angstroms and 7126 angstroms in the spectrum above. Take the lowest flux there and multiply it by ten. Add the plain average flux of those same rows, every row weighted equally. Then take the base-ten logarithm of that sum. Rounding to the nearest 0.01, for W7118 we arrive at 1.00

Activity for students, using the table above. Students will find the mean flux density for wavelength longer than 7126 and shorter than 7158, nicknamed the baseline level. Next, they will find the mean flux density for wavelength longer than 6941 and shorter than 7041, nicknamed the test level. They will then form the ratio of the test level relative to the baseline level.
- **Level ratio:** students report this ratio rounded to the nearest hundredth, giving 1.11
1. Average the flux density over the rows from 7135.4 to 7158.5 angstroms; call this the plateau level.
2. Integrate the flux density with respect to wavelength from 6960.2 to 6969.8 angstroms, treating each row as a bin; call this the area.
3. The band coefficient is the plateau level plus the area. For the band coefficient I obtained 11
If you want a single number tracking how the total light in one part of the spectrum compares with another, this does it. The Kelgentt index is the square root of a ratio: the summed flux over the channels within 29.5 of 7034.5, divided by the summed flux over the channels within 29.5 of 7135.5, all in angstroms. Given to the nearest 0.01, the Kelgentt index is 1.04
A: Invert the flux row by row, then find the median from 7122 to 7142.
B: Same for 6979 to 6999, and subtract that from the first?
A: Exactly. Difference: 0.11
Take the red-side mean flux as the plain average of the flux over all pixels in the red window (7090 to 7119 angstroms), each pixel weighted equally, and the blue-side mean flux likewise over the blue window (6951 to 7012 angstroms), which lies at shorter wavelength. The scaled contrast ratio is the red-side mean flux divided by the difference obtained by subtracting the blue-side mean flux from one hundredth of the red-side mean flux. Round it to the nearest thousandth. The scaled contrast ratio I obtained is -0.915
